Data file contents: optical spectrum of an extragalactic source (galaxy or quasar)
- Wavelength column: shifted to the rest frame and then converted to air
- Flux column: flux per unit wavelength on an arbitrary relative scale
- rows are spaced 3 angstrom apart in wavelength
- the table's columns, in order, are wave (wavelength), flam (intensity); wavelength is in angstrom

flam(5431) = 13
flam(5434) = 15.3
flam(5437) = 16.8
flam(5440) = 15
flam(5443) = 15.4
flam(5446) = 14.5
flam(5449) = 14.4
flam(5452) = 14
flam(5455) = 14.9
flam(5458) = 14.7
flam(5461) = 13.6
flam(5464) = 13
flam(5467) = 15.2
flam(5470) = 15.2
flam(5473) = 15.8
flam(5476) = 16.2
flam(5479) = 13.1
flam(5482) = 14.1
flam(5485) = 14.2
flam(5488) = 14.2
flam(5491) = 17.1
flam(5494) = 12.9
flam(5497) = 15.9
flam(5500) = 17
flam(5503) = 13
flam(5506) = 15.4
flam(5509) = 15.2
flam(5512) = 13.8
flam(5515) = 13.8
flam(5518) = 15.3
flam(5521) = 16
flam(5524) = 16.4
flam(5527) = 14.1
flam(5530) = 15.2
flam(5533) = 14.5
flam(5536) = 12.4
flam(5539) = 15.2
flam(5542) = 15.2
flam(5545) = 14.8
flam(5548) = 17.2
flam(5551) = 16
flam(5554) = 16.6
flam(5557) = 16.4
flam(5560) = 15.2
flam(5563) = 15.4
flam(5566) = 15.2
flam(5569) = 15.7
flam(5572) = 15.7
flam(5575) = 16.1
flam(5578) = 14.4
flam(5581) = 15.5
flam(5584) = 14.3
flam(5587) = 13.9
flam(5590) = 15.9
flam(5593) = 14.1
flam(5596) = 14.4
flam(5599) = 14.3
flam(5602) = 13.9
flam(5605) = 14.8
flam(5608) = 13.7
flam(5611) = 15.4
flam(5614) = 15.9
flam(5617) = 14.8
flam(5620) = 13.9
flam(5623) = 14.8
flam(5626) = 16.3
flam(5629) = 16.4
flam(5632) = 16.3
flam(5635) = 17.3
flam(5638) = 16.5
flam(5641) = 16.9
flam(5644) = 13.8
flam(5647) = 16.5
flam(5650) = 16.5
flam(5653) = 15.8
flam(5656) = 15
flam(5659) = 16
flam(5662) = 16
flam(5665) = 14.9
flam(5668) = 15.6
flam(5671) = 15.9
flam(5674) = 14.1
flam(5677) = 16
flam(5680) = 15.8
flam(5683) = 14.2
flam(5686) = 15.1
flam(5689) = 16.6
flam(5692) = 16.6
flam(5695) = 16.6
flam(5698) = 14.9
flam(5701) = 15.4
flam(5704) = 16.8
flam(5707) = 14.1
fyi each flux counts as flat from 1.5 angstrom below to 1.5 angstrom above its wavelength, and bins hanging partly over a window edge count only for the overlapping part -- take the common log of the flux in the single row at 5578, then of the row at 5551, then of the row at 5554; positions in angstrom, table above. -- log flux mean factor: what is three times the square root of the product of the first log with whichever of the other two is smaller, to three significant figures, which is 3.54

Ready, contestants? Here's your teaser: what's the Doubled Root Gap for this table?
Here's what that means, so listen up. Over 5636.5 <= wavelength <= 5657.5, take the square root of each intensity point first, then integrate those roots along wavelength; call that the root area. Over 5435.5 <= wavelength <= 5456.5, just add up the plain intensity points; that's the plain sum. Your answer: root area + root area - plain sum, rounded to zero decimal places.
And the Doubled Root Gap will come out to 62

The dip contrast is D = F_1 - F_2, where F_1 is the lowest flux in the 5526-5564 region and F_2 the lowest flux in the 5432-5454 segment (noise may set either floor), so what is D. -1.6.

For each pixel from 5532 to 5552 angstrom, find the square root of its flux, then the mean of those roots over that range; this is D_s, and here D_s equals 3.87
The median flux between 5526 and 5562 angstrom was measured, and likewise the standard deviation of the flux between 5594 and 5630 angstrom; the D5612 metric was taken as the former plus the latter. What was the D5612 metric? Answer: 16.1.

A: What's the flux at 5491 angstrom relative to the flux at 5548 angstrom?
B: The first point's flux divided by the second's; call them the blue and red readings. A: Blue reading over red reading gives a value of 0.99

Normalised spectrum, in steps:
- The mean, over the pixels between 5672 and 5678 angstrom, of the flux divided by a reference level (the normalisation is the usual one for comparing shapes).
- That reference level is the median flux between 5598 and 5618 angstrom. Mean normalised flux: 1.02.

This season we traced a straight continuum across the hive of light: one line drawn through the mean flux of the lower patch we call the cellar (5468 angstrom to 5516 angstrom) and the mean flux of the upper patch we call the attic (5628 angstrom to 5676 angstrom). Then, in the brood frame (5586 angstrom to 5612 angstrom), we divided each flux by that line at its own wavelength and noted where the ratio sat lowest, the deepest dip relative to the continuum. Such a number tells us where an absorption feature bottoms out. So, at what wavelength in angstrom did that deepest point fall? 5608 angstrom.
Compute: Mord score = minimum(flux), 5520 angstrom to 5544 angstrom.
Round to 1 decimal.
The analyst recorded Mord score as 12.4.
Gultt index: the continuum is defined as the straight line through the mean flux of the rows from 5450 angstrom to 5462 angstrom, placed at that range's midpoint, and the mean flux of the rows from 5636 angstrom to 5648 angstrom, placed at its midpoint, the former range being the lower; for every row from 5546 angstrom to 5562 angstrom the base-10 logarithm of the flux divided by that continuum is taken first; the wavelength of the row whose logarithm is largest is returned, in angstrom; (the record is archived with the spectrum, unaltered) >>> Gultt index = 5548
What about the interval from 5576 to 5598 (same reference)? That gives 5590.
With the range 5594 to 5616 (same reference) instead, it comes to 5614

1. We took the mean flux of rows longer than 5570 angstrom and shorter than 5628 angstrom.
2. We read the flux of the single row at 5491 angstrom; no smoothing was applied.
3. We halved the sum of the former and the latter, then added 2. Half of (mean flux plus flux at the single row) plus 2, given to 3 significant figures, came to 18.0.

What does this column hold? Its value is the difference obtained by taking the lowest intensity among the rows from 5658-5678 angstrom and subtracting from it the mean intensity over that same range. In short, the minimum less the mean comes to -1.4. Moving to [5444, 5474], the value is -1.5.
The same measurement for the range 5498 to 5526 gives -2.1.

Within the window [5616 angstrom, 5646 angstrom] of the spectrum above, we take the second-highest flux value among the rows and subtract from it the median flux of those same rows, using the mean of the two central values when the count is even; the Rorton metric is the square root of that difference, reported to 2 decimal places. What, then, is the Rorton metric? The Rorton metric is 0.77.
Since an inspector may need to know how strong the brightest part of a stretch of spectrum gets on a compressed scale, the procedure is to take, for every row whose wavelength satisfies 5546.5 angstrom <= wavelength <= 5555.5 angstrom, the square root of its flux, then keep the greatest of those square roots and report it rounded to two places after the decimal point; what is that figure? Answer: 4.15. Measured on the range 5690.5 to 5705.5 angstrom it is 4.10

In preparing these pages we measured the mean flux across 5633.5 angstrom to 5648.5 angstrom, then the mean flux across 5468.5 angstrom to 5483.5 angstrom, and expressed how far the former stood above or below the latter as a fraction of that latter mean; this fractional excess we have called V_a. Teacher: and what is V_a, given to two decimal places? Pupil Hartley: 0.09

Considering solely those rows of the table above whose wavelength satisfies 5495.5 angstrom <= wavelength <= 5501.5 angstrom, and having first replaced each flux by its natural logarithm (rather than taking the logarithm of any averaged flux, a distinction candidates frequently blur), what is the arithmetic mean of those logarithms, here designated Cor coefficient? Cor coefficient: 2.80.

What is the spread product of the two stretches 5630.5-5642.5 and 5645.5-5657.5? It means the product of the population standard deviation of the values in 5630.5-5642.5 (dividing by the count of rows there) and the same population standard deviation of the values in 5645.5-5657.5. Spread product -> 0.24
